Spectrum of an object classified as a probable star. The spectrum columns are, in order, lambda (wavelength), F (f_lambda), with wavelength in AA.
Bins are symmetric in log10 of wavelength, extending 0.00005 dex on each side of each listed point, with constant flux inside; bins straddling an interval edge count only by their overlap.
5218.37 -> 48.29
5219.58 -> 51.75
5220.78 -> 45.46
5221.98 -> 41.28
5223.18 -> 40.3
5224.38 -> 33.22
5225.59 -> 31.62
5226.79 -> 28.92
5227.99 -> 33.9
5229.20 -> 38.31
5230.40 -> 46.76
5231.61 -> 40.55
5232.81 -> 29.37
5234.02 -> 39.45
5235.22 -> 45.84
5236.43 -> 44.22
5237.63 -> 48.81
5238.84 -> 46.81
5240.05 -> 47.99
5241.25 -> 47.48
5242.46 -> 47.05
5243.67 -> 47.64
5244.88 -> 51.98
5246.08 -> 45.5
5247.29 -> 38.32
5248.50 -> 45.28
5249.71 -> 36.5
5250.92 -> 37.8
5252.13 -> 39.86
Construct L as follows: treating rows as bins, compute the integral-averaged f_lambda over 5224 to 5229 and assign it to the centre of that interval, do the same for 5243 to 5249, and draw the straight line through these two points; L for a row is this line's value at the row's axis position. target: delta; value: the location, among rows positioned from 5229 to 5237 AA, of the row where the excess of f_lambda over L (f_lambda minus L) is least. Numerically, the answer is 5232.81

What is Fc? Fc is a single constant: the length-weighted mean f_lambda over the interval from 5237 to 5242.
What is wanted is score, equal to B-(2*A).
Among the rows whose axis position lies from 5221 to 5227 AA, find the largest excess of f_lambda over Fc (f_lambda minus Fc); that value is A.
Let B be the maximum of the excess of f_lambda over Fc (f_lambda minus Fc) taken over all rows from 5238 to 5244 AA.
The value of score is 13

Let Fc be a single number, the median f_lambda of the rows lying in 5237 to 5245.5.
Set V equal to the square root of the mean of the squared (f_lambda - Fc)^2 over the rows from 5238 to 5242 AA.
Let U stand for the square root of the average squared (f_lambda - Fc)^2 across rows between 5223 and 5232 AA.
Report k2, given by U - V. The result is 187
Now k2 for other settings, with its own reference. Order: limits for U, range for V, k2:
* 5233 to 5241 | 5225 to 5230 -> -213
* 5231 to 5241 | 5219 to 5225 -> 24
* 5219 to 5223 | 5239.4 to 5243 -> 25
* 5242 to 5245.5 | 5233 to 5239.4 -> -20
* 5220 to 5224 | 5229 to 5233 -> -135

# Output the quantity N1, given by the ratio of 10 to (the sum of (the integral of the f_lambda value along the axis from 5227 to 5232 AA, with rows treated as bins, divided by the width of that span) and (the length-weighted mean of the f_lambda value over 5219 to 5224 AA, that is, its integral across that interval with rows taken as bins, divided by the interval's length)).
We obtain 0.120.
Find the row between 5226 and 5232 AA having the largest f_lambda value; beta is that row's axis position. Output 5230.40 AA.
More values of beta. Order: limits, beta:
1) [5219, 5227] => 5219.58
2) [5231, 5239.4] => 5237.63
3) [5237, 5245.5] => 5244.88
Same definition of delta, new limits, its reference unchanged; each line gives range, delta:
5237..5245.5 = 5243.67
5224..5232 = 5226.79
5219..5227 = 5226.79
